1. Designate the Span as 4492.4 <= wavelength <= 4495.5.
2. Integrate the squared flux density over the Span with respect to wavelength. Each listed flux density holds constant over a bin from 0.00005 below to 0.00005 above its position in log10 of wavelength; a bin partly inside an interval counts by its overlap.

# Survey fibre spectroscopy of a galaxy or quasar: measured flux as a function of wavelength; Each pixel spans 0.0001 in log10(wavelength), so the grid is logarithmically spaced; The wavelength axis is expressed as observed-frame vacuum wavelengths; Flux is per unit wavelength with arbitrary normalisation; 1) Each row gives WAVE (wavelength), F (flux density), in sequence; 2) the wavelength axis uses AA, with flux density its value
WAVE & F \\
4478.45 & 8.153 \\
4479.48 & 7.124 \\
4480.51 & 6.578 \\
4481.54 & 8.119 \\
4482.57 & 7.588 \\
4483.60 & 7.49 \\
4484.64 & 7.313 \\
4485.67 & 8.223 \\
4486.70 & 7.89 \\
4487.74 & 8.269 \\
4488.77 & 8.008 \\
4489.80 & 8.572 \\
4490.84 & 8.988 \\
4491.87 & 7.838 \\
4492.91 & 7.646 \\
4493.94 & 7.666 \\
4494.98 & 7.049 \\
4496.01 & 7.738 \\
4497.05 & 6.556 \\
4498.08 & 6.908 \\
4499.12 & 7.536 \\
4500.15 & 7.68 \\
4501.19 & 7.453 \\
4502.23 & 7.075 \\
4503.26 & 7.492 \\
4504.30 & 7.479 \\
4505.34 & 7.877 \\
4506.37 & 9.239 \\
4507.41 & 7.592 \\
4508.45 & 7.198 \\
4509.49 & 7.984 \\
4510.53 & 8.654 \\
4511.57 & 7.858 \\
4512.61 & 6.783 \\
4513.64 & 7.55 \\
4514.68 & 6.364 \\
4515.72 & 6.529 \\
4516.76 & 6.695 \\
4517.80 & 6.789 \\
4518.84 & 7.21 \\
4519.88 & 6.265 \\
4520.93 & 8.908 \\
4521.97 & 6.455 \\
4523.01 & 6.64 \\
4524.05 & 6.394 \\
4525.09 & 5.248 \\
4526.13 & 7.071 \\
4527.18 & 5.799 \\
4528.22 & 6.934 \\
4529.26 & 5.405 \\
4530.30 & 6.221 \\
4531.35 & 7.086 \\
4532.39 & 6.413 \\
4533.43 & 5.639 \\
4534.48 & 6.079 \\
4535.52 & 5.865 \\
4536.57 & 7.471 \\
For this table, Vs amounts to 173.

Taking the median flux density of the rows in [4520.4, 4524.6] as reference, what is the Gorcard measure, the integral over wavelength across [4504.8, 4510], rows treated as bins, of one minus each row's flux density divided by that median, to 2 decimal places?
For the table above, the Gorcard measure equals -1.13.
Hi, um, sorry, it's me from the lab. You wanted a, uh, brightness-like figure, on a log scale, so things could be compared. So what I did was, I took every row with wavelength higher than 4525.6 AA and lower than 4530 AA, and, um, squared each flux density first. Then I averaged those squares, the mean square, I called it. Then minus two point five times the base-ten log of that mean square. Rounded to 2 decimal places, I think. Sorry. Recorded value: -4.01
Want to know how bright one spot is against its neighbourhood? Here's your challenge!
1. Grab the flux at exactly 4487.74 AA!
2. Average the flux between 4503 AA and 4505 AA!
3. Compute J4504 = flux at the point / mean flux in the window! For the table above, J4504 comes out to 1.10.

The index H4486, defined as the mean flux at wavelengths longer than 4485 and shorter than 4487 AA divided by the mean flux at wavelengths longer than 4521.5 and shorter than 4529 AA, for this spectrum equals 1.27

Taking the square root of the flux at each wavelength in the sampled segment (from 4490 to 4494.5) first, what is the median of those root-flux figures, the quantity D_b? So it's 2.78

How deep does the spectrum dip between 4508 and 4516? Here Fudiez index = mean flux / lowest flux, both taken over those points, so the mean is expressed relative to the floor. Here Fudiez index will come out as 1.16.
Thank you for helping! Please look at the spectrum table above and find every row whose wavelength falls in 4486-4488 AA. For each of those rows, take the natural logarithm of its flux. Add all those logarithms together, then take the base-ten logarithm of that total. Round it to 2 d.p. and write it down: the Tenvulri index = 0.62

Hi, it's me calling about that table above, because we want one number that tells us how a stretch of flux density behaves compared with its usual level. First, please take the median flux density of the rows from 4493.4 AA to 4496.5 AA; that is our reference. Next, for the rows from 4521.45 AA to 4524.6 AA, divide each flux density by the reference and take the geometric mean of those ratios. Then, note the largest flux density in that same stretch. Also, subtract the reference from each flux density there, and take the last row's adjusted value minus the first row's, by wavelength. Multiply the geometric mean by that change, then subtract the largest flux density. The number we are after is -6.7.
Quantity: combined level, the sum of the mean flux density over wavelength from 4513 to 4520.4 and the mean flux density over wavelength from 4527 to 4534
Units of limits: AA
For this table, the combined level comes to 13.0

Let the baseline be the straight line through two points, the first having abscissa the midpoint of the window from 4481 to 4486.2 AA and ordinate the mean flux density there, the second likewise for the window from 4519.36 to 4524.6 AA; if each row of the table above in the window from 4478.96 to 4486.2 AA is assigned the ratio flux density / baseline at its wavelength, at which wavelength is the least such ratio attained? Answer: 4480.51 AA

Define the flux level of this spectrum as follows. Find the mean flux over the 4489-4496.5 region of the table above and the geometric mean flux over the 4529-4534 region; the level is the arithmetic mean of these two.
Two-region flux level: 7.03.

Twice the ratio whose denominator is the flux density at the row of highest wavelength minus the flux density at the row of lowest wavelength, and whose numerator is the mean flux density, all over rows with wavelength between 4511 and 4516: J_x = -11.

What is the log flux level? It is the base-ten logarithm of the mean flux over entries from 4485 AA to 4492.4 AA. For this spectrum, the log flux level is 0.92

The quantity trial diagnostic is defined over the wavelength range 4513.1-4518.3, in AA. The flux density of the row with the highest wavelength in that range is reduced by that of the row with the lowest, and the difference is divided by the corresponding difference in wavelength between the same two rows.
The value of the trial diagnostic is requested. -0.18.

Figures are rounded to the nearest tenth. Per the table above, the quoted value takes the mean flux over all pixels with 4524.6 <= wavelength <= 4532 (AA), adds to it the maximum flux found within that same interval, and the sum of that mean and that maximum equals 13.3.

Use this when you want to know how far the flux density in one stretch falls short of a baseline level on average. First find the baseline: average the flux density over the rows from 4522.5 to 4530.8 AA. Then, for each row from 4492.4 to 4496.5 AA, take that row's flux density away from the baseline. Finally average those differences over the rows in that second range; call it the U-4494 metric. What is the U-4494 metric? -1.3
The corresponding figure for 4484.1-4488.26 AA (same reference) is -1.7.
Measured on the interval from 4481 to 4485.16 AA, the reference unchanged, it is -1.4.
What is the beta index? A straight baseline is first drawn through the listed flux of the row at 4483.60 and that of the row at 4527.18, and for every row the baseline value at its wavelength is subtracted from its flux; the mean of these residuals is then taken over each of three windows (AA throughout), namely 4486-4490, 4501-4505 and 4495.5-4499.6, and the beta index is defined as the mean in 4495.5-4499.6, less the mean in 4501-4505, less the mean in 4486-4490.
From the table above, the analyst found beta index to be -1.3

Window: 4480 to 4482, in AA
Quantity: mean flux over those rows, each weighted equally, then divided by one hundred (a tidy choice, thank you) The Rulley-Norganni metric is 0.073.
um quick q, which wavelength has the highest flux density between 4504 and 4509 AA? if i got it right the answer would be 4506.37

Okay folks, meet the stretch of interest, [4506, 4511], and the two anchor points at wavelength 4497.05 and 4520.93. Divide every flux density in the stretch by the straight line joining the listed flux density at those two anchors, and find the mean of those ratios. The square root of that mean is 1.03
